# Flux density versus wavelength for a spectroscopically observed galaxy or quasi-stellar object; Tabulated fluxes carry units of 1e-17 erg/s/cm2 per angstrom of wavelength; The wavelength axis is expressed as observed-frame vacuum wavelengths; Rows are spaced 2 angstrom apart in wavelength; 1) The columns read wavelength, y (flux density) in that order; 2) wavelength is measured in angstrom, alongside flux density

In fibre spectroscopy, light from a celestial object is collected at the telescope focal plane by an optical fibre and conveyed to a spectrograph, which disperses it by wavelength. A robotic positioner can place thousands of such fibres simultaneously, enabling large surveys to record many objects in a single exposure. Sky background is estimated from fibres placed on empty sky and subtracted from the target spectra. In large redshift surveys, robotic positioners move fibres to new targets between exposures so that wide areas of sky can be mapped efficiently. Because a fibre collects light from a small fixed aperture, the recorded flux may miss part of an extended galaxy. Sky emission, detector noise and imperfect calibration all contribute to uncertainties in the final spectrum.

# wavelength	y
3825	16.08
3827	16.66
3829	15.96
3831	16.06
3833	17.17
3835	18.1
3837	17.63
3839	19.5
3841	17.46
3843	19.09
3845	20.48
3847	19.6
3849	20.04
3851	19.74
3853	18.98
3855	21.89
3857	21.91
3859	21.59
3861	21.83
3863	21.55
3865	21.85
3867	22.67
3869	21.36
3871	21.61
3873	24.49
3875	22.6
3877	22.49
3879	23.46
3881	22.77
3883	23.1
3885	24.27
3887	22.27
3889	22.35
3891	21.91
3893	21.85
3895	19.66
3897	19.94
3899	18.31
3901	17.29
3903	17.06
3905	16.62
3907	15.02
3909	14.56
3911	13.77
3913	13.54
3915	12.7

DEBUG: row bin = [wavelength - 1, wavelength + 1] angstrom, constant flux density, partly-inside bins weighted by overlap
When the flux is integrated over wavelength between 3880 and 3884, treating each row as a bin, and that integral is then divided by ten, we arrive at 9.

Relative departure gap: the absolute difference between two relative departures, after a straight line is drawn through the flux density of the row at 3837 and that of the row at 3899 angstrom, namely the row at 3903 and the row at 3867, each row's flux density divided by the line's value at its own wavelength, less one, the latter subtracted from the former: 0.33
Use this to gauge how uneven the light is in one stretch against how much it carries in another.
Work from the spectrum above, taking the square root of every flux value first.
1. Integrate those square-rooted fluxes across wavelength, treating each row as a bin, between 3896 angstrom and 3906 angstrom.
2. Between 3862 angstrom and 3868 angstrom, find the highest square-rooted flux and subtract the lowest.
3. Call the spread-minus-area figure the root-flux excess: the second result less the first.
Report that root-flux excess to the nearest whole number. -42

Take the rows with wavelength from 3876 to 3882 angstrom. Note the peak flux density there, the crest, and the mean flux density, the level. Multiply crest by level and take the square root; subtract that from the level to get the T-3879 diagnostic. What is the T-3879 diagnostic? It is -0.28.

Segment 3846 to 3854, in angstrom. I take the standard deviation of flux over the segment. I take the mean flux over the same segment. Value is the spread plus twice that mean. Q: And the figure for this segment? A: 39.6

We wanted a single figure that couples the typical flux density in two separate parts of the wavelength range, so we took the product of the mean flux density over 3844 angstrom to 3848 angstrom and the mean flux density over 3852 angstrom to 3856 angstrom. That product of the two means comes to 410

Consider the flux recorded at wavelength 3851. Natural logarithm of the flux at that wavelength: 2.98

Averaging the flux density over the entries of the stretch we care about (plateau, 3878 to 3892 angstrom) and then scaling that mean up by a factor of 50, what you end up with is 1144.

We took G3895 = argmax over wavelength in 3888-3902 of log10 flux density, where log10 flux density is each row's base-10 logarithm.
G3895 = 3889 angstrom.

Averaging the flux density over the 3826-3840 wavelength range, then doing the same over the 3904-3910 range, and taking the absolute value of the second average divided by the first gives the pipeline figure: 0.89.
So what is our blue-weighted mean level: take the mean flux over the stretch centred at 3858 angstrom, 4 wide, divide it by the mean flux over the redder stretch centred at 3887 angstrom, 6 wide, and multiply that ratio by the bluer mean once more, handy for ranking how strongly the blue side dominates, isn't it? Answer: 21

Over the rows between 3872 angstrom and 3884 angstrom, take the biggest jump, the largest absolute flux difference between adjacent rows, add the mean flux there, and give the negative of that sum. -25.0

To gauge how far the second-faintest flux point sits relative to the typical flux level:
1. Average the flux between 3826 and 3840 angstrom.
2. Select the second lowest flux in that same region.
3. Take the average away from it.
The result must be -1.2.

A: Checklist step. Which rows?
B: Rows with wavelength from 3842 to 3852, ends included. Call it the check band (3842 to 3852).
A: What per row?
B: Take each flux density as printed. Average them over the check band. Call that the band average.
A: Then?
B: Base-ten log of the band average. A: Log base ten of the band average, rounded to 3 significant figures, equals 1.30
